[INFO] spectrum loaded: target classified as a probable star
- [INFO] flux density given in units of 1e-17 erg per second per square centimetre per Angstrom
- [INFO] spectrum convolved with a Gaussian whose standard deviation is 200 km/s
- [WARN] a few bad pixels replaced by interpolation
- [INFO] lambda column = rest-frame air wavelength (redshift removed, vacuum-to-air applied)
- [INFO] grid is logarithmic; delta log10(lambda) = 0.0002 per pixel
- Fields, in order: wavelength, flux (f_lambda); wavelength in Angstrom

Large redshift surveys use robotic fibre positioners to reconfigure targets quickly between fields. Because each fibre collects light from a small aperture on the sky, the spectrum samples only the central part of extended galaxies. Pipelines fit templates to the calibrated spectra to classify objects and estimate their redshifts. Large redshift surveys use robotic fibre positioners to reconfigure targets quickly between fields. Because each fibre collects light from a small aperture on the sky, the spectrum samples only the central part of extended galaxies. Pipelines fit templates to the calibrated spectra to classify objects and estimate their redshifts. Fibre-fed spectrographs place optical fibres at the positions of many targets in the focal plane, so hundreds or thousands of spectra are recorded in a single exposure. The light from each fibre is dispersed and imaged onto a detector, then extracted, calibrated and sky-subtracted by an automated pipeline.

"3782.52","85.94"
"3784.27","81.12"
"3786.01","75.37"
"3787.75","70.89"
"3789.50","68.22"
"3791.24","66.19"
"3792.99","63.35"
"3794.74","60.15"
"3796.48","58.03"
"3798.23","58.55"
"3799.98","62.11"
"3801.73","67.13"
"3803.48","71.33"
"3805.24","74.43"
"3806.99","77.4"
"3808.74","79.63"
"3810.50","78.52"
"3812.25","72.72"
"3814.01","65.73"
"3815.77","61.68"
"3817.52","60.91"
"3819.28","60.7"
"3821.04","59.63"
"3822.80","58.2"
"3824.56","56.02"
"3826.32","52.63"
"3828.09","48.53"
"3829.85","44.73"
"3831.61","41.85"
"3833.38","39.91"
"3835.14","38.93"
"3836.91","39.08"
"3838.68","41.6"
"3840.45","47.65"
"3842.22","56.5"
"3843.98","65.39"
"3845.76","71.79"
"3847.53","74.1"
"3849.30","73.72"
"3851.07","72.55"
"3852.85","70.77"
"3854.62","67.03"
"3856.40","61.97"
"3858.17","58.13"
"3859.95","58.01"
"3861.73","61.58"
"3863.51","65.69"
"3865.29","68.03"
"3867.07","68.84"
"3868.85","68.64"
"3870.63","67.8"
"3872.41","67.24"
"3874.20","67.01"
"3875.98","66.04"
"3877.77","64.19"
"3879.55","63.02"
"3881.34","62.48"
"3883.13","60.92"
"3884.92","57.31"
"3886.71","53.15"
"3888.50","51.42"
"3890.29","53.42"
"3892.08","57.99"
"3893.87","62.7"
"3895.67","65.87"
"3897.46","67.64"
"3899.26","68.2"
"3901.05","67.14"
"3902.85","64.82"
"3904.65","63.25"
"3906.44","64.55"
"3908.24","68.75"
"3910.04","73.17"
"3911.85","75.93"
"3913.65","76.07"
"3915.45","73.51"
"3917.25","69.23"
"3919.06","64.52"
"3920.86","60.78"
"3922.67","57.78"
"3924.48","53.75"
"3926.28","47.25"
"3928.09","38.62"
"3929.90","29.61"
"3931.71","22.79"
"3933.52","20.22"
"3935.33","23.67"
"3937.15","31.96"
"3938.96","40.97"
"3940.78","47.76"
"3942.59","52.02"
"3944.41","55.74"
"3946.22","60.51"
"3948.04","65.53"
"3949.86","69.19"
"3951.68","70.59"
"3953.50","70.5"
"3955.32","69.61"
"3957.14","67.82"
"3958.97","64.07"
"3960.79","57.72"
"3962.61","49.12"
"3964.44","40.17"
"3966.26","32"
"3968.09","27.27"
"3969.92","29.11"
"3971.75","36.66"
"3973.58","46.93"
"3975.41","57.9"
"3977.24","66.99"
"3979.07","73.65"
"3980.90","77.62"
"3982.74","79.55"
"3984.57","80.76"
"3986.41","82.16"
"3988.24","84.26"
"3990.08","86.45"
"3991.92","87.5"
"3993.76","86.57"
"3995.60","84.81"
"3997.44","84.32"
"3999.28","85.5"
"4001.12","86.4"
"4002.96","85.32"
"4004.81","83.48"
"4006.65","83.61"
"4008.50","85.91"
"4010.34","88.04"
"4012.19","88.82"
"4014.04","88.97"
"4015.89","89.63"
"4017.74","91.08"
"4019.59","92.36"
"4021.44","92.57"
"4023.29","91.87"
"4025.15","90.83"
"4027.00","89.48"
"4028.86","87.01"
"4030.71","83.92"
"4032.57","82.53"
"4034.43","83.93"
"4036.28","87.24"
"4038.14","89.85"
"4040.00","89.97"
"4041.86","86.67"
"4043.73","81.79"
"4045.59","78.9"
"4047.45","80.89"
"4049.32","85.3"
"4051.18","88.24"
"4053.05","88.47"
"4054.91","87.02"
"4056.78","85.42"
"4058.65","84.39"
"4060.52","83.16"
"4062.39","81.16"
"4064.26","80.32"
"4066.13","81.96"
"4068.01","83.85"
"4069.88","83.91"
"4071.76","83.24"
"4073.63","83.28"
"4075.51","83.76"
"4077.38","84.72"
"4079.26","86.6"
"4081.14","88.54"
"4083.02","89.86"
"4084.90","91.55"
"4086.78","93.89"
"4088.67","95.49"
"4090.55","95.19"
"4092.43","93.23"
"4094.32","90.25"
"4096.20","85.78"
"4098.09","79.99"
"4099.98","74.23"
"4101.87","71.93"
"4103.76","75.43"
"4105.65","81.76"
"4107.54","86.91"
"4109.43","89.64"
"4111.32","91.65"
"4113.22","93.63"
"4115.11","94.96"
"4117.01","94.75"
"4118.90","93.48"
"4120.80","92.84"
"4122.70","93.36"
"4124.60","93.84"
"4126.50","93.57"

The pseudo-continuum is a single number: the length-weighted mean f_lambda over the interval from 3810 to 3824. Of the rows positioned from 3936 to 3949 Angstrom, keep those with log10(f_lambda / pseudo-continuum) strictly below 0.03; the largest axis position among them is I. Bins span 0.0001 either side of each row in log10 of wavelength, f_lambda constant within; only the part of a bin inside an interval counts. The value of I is 3948.04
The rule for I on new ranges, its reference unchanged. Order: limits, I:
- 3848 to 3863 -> 3861.73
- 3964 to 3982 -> 3977.24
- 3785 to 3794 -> 3792.99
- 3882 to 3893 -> 3892.08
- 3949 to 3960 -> 3958.97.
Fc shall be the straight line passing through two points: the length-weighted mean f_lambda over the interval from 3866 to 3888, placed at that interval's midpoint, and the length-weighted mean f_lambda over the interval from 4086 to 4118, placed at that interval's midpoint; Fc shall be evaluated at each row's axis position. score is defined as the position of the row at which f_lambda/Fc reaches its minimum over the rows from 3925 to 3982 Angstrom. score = 3933.52 Angstrom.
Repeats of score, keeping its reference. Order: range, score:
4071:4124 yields 4101.87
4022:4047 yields 4045.59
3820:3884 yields 3835.14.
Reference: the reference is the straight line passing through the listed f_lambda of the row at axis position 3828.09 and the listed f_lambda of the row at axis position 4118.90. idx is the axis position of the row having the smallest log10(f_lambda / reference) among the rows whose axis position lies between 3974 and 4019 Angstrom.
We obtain 3975.41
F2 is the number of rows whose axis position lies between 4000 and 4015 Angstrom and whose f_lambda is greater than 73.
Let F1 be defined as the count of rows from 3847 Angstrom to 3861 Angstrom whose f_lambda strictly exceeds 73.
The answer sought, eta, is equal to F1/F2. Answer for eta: 0.25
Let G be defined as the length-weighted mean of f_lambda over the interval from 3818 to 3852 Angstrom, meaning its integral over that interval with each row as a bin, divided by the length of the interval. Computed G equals 55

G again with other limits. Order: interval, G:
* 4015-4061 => 87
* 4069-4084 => 86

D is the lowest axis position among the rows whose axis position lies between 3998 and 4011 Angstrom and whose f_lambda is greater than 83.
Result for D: 3999.28 Angstrom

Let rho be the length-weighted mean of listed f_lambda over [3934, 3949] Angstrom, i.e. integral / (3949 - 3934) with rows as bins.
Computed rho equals 47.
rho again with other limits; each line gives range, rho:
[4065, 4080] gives 84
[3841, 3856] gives 68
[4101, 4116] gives 86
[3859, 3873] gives 66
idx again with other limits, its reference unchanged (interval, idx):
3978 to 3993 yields 3979.07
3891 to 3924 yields 3922.67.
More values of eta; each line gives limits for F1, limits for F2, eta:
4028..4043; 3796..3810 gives 2.67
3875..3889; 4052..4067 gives 0.00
